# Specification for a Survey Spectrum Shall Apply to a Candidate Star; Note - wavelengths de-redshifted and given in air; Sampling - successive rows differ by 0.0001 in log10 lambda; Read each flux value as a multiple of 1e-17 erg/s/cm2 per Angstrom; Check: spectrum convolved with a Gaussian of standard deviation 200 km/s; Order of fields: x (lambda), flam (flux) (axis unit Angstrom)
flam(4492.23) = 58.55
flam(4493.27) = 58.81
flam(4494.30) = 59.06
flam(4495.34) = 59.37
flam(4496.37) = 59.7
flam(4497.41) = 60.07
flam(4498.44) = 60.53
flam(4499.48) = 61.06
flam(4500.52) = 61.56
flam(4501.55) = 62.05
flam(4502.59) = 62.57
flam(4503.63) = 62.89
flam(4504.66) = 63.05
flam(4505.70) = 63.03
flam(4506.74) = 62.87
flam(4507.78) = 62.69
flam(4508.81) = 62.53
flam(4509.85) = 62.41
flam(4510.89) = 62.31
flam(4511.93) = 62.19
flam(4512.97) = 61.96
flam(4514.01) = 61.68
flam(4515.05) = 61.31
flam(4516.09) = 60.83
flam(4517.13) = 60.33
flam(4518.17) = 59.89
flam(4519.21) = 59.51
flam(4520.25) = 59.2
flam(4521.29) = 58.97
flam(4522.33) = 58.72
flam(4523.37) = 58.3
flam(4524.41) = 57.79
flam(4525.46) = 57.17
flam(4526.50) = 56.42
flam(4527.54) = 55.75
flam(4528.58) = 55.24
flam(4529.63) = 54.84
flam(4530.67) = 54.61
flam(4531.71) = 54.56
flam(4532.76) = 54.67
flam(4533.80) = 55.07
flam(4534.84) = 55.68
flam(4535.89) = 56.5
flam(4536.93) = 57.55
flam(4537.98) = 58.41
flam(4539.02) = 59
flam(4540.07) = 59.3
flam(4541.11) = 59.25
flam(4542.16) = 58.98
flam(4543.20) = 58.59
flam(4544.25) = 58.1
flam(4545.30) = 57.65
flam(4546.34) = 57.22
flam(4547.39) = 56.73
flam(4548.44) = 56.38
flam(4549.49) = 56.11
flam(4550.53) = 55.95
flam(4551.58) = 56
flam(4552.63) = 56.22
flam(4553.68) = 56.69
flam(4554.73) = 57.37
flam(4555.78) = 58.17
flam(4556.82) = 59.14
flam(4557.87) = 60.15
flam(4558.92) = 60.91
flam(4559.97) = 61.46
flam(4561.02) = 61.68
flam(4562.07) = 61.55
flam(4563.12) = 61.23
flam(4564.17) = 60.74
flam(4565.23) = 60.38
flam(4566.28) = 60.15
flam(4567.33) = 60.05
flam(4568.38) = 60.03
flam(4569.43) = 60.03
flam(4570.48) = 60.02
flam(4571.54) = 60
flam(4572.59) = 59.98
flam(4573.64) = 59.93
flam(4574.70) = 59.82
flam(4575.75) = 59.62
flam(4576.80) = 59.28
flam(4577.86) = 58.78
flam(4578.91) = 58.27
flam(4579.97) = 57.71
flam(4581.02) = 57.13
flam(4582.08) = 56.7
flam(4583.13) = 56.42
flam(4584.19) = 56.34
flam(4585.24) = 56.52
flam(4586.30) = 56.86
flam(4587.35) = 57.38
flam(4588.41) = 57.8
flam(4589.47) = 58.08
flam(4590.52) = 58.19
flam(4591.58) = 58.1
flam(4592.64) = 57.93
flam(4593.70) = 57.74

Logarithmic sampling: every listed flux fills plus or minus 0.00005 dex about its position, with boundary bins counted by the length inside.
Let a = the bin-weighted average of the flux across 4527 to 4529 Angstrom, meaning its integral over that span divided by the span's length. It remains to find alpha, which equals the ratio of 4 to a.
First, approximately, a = 56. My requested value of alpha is 0.072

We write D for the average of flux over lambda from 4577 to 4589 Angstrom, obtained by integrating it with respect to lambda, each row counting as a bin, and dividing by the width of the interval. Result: 57.3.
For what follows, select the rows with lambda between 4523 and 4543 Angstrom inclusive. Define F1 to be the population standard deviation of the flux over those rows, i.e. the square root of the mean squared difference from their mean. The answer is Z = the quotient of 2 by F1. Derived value 1.2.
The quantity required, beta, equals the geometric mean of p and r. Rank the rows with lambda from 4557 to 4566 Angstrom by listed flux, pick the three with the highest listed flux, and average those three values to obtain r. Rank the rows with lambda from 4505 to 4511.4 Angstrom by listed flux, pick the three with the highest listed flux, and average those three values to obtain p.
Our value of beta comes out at 62.2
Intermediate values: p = 62.9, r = 61.6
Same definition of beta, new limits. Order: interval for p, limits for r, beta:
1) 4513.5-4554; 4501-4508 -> 62.1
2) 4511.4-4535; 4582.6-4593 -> 60.0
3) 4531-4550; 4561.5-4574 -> 60.2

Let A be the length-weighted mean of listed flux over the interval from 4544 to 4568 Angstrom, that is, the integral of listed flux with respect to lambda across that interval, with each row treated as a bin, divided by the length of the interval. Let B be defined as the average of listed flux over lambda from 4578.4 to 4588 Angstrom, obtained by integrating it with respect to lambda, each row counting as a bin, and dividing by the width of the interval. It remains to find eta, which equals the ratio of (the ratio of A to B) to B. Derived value 0.0180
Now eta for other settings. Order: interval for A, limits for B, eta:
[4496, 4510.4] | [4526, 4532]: 0.0203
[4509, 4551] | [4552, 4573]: 0.0163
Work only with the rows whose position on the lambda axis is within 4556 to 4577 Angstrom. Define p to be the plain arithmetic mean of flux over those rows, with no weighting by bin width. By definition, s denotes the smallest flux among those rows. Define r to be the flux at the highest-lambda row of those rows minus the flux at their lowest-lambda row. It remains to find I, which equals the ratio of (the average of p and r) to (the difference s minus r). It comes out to 0.512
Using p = 60.3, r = 0.1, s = 59.14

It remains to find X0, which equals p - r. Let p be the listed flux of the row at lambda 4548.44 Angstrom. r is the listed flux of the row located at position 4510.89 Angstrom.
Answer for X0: -6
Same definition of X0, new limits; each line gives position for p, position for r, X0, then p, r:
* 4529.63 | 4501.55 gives -7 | 54.84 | 62.05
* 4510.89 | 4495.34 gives 3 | 62.31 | 59.37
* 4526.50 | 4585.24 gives 0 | 56.42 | 56.52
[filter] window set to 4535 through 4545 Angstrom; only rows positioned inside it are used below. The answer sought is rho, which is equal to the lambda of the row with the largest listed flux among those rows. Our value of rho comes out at 4540.07 Angstrom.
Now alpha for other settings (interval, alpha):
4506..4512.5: 0.064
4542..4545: 0.068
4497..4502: 0.065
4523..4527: 0.070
